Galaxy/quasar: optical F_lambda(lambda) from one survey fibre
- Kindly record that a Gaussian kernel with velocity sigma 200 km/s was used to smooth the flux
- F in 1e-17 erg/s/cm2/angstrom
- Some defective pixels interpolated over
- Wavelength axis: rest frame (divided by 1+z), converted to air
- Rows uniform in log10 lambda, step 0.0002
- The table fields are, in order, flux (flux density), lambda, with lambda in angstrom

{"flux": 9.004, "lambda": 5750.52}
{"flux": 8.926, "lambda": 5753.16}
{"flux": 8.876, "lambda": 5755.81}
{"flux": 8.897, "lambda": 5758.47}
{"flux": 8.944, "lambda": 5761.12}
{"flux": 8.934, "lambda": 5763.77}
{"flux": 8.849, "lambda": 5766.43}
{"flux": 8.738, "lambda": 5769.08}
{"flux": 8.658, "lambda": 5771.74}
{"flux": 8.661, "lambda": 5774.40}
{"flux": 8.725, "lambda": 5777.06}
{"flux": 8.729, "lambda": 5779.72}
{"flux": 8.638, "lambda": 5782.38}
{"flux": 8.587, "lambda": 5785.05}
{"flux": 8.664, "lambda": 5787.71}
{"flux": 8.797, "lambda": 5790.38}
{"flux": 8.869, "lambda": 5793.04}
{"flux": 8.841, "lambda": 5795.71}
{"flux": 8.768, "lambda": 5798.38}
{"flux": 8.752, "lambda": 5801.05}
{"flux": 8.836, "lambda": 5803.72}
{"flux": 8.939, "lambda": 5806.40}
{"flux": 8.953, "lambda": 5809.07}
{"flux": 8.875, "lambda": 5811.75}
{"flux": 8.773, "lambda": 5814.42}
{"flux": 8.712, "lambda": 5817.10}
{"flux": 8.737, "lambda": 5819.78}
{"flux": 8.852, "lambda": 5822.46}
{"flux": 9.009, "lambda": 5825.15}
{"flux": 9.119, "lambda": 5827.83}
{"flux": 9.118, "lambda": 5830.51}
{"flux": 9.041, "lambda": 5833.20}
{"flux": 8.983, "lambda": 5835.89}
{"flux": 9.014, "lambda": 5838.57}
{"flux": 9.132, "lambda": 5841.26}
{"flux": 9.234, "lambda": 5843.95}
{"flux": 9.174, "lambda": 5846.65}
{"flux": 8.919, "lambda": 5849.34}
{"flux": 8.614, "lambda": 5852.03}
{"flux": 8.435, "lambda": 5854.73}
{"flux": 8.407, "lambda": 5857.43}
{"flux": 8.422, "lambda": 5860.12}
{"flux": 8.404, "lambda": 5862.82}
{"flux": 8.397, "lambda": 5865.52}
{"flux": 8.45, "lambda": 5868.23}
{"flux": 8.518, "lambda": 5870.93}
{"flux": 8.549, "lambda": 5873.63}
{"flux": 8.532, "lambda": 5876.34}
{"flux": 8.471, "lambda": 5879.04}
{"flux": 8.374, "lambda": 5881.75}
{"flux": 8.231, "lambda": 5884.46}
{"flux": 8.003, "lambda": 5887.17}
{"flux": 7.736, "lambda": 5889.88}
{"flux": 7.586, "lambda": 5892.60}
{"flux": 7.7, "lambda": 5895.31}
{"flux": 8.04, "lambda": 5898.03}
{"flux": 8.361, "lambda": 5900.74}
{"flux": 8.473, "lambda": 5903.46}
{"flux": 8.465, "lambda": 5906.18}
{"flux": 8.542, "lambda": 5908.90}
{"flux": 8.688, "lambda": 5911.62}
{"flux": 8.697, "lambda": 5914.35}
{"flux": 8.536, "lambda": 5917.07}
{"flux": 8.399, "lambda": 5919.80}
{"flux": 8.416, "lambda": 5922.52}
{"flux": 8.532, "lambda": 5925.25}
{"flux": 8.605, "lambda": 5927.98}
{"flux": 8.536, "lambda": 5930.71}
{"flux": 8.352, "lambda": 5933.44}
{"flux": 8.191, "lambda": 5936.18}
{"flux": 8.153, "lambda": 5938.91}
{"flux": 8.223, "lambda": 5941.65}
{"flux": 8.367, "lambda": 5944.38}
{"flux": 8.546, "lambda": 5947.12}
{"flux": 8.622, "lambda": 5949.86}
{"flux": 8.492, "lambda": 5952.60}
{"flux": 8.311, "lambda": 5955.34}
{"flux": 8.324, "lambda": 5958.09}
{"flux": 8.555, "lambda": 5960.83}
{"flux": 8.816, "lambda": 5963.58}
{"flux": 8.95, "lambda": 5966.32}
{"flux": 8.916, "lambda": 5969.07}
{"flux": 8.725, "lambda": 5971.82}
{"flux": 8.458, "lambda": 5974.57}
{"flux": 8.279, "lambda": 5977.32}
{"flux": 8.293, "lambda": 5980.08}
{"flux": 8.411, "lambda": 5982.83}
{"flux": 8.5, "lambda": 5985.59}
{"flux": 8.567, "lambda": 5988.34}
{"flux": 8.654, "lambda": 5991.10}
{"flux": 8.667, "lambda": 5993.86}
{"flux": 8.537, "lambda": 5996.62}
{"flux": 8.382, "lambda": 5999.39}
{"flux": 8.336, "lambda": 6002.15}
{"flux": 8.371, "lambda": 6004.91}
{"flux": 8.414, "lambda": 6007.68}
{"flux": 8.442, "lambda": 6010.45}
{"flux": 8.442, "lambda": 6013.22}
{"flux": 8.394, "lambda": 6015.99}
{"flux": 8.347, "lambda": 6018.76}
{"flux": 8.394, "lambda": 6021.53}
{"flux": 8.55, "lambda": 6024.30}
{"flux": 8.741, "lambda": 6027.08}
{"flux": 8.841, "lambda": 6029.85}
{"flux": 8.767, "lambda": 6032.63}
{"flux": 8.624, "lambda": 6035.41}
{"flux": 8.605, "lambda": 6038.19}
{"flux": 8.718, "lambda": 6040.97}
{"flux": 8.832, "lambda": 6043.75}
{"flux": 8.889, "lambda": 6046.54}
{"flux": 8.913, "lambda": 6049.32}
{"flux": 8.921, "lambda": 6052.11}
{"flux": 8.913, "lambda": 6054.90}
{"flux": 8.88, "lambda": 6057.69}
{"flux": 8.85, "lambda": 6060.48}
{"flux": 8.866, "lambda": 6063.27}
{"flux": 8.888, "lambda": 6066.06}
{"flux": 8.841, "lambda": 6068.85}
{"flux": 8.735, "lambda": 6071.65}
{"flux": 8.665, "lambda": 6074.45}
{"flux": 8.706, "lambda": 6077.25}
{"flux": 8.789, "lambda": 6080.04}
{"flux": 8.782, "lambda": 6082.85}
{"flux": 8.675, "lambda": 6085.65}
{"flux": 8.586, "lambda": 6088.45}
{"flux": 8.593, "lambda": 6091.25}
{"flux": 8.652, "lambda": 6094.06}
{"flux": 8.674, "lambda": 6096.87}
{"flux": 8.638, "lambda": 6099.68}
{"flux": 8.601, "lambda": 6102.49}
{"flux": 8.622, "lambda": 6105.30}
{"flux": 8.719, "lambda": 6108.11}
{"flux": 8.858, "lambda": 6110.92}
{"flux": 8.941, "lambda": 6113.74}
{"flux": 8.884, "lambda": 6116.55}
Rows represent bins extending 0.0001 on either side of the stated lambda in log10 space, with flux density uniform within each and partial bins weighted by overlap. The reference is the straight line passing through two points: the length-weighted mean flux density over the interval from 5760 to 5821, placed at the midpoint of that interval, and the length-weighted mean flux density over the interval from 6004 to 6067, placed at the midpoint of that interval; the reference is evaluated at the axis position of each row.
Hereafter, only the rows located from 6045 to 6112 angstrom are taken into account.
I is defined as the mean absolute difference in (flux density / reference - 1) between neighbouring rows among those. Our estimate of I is 0.0056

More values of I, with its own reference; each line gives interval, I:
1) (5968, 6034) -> 0.0107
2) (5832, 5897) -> 0.0119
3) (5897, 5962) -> 0.0133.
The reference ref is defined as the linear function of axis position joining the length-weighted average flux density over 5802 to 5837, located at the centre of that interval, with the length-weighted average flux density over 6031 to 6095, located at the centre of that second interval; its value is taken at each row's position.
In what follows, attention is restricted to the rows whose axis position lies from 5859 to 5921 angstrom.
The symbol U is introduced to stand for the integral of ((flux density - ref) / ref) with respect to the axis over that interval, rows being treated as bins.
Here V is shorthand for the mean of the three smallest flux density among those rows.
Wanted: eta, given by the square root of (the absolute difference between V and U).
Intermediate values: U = -3.8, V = 7.67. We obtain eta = 3.4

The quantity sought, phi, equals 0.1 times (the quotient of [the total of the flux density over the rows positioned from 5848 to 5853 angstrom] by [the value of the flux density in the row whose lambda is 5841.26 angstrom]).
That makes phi 0.192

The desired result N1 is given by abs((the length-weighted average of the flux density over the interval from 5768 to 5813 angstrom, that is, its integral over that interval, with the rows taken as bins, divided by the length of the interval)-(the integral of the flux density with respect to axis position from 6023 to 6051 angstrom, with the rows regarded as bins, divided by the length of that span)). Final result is 0.02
